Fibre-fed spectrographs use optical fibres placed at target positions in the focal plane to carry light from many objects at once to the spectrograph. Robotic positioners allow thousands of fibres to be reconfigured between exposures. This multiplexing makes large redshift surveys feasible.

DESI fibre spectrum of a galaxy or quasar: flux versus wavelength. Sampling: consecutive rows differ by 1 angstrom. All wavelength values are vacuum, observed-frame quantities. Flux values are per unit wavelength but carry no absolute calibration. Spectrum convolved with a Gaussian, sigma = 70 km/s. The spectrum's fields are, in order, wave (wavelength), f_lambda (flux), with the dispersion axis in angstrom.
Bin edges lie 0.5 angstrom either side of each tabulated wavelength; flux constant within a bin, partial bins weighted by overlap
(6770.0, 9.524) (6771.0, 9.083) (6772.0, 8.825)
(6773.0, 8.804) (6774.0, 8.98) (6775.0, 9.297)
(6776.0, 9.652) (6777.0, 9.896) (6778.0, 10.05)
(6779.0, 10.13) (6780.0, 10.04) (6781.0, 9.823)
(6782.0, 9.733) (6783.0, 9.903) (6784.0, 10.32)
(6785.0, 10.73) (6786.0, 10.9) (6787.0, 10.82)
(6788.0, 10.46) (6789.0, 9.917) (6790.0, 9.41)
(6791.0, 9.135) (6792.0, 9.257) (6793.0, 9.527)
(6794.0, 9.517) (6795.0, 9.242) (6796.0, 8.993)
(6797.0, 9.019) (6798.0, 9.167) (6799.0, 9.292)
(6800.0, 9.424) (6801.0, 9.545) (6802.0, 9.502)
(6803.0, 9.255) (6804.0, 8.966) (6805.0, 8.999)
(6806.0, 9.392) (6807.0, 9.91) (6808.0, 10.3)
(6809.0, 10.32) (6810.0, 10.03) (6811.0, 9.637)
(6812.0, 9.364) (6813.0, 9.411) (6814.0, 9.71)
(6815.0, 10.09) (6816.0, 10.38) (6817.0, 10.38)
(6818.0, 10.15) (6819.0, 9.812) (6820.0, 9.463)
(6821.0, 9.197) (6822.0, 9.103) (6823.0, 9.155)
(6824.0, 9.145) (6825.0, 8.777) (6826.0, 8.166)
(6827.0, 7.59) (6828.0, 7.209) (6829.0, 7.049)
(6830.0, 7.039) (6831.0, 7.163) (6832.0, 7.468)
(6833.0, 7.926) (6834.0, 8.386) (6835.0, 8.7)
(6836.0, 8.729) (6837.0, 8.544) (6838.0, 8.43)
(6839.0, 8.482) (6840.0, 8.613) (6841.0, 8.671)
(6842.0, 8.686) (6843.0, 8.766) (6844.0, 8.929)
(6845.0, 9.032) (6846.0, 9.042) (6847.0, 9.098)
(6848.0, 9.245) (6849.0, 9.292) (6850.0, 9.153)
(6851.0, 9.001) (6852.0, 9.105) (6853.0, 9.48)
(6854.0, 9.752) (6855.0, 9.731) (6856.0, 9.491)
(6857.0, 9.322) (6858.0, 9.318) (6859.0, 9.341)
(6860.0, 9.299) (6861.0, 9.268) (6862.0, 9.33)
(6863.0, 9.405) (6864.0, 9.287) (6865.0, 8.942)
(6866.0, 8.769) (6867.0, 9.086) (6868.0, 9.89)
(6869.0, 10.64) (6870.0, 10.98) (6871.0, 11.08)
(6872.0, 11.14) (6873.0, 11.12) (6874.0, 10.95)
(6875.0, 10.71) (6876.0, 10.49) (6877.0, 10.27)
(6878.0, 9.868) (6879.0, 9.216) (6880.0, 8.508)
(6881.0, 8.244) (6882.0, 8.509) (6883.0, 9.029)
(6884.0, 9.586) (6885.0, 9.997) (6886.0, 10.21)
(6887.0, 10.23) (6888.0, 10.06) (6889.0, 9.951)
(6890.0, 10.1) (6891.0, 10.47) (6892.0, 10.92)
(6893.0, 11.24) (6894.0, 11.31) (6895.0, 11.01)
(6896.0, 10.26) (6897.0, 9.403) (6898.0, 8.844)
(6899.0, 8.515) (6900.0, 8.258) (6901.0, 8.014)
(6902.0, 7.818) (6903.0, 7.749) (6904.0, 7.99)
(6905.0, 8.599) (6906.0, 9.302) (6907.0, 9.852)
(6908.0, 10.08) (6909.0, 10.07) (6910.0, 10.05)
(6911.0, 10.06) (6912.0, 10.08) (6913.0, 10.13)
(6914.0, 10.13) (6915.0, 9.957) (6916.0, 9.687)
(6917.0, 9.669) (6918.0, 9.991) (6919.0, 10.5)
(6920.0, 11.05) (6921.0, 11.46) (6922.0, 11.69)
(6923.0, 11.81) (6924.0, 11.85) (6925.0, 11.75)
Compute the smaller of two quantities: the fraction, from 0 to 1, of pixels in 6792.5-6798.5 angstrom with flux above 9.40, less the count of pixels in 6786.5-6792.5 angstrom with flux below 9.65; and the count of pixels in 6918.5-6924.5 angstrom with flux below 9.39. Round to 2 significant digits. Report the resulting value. -2.7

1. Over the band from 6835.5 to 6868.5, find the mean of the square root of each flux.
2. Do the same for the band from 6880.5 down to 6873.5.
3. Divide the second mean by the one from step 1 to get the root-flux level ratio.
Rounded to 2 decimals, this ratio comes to 1.05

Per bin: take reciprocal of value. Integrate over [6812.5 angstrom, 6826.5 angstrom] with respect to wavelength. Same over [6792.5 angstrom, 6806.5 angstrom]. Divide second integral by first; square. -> 1.04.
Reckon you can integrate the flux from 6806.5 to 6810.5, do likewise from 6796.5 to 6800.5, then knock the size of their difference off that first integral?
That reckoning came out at 37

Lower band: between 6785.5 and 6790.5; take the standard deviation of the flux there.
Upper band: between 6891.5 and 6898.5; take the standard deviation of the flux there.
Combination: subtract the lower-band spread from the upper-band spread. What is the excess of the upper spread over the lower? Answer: 0.3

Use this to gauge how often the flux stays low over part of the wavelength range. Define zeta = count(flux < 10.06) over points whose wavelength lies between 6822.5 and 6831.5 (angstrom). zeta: 9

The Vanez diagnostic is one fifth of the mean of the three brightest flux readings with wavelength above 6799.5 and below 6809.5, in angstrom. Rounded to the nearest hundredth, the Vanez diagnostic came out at 2.04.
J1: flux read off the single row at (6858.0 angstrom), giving 9.318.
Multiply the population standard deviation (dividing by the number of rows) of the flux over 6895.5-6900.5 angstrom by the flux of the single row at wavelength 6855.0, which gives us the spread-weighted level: 7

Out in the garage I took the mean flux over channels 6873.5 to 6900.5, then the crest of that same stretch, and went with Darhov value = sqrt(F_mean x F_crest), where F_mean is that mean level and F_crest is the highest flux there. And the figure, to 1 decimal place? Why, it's 10.6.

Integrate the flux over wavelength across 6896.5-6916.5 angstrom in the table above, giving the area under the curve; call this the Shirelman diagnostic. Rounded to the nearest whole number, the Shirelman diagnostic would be 185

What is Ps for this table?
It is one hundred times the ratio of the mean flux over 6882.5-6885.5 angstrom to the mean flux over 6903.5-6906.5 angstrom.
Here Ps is 111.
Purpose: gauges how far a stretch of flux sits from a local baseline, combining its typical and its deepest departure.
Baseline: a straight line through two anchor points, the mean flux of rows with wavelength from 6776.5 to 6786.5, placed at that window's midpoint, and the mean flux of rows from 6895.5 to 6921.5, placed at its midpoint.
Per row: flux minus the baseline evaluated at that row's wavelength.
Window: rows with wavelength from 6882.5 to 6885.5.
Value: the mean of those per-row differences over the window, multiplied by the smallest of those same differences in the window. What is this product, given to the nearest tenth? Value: 0.1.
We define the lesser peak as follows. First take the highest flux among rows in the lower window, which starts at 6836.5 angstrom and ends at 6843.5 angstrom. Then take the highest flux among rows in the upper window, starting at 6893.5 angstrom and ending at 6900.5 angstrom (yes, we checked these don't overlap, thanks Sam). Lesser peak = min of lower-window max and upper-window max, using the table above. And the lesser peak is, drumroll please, 8.8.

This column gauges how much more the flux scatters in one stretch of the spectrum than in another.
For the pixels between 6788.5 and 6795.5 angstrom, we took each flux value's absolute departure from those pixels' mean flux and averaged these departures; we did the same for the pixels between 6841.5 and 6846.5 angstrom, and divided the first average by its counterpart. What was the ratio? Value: 1.5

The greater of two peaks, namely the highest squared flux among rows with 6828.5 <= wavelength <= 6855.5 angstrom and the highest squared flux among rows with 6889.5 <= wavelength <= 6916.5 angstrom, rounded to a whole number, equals 128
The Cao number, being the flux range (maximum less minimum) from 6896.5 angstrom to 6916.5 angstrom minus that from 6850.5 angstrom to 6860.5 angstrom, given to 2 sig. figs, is 1.6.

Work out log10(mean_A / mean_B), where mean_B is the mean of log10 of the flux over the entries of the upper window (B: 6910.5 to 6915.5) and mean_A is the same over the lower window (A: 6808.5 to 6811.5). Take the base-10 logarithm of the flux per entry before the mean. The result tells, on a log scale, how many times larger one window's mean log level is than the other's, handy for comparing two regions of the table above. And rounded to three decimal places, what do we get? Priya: -0.001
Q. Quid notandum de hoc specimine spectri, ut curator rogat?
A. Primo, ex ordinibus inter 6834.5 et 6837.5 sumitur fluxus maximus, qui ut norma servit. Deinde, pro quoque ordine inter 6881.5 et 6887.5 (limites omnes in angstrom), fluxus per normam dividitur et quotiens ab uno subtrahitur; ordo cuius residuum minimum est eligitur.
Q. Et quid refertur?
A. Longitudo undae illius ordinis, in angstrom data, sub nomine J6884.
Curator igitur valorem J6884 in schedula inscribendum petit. 6887.0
